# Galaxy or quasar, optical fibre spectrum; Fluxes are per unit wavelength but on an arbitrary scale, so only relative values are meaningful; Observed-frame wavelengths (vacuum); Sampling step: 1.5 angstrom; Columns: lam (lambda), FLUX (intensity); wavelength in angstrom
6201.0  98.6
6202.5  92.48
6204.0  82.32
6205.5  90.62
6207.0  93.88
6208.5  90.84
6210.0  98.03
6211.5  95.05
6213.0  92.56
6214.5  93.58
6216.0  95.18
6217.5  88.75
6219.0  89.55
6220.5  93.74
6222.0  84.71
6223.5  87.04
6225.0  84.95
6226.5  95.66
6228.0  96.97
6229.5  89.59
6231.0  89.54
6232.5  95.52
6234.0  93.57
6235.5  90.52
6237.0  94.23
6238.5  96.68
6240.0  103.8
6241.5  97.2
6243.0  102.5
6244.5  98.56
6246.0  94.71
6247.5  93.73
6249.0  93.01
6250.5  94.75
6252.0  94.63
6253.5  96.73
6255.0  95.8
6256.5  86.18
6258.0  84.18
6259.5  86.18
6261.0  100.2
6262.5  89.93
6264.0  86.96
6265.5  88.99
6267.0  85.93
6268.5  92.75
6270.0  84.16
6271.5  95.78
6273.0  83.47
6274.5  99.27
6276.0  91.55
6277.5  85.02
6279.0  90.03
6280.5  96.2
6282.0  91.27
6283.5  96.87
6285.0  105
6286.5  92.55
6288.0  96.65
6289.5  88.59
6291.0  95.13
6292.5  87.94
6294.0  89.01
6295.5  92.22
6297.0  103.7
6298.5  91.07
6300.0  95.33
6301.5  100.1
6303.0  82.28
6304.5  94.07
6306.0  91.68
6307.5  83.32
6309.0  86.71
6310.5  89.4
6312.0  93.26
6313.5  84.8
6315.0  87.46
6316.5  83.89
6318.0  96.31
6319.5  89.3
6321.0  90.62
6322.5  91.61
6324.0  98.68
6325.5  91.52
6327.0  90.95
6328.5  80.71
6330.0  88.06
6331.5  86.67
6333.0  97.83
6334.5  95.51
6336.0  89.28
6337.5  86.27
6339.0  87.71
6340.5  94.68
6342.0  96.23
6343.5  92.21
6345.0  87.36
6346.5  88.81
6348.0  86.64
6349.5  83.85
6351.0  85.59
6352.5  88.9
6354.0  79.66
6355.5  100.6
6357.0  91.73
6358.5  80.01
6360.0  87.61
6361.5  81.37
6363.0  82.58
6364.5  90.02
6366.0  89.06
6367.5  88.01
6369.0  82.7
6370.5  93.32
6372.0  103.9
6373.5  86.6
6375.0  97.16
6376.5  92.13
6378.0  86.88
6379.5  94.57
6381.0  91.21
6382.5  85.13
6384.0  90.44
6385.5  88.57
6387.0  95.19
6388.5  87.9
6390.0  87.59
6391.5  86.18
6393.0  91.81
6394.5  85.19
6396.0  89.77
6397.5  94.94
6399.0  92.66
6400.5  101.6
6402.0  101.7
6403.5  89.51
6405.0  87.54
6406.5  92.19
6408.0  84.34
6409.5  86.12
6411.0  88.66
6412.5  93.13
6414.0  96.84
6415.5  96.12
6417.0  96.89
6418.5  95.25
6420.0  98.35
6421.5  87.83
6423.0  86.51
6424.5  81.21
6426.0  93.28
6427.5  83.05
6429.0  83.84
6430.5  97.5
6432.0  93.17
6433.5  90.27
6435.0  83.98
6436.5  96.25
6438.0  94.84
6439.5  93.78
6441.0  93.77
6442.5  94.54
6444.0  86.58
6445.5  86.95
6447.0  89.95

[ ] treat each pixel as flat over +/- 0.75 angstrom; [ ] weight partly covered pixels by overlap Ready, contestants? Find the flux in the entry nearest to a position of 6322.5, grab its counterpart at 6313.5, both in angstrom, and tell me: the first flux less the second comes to 6.8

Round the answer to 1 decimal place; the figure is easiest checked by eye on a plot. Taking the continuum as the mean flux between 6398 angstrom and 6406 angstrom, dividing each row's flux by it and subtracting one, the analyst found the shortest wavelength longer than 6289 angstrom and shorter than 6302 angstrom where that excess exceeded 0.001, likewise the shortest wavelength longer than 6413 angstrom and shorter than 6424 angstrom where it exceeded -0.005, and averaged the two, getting 6352.5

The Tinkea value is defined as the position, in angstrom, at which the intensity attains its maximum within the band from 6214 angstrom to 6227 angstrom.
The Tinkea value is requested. 6226.5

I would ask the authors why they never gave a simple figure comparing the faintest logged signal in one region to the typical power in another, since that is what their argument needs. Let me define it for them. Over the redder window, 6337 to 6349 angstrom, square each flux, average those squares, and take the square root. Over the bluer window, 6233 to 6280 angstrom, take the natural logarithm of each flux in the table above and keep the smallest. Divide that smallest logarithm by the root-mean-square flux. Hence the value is 0.0491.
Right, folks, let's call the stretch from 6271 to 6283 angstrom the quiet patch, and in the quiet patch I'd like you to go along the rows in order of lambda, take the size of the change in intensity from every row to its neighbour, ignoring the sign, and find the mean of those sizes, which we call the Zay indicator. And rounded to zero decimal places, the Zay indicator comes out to 8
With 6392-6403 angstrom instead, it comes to 5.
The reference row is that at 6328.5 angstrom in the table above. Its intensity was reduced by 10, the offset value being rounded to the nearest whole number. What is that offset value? 71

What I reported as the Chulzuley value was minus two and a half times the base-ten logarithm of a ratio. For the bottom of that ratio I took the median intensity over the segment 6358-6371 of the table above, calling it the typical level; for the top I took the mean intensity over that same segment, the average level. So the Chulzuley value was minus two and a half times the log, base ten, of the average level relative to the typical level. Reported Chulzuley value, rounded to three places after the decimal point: 0.019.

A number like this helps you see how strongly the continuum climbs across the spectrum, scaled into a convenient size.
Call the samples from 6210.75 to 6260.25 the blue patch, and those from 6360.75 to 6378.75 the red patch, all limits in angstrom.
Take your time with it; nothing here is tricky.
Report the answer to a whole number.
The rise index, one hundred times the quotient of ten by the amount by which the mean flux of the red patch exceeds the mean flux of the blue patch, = -283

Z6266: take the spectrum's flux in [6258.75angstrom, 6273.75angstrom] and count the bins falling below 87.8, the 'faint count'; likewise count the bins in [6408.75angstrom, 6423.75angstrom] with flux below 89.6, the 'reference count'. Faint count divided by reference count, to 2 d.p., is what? 1.25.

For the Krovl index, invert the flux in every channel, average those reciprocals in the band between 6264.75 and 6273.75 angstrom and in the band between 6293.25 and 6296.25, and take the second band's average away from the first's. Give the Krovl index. 0.0003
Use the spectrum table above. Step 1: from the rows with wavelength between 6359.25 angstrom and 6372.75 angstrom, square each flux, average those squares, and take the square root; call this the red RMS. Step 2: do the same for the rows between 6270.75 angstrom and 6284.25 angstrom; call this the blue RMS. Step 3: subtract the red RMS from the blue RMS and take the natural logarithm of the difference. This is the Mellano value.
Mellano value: 1.20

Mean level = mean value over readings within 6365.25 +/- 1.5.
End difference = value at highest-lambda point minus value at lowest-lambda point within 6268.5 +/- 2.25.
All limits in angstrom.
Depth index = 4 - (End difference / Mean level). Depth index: 4.02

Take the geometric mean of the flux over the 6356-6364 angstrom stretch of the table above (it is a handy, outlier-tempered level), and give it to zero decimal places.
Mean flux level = 85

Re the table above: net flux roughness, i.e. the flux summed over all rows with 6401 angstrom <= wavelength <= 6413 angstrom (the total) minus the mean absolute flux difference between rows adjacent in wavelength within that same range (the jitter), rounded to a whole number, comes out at 718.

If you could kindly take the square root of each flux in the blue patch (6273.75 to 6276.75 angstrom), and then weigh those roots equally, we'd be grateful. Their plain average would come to 9.77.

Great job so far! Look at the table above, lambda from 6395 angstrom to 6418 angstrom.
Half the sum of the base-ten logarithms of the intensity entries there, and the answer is 15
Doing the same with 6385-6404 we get 13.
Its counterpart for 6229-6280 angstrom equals 33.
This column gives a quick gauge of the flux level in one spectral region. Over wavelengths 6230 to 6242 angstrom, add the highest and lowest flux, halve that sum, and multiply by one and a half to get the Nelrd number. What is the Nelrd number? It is 145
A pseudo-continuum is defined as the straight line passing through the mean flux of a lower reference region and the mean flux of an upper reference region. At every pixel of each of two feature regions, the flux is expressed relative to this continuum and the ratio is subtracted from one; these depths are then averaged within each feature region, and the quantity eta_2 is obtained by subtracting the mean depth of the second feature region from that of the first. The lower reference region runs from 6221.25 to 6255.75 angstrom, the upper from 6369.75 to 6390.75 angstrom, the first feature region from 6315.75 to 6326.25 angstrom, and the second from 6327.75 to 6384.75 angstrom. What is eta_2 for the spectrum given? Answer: -0.02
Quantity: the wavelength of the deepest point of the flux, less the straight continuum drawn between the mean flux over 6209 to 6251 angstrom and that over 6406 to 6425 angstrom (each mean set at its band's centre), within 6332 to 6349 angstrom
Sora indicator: 6337.5 angstrom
